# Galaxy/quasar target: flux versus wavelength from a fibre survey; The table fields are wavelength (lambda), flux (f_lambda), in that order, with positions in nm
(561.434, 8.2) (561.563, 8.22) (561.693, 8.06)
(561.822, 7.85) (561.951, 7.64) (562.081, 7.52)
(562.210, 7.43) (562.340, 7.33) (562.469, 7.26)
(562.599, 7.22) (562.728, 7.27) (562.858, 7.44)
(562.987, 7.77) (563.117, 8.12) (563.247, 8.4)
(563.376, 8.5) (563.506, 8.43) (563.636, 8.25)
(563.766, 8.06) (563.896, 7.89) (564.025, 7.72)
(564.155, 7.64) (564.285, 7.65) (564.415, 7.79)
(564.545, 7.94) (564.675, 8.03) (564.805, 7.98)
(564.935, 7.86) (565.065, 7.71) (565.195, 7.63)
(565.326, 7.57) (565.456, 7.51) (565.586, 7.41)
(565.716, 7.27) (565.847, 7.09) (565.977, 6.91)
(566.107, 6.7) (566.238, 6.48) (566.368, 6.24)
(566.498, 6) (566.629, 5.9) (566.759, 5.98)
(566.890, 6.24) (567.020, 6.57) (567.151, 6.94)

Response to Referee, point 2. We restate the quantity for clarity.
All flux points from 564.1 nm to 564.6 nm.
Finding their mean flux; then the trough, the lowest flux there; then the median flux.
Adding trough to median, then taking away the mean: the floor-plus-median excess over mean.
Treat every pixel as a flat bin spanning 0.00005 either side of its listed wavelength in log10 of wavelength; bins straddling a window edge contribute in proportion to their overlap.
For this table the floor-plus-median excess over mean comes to 7.6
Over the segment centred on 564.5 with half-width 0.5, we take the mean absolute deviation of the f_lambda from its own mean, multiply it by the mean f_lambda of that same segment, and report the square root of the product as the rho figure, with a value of 0.99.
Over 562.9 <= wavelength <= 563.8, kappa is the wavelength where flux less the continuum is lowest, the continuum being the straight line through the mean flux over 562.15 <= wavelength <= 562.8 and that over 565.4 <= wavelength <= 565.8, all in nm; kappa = 562.987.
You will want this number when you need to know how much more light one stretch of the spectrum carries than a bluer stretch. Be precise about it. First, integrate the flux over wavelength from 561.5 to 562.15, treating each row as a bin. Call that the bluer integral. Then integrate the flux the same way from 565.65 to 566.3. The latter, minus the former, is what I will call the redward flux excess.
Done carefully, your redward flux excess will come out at -0.6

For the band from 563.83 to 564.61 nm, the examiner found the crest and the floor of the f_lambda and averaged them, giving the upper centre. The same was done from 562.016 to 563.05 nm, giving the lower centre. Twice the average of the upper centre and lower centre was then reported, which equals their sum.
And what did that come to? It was 15.3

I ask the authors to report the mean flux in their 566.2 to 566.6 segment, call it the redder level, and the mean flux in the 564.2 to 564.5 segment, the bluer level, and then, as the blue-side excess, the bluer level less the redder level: 1.5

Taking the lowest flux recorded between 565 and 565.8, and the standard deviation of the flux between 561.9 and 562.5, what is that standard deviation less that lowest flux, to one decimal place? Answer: -7.1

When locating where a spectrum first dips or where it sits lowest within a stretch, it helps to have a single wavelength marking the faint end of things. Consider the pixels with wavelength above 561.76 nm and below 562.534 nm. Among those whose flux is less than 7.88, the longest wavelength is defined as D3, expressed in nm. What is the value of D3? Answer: 562.469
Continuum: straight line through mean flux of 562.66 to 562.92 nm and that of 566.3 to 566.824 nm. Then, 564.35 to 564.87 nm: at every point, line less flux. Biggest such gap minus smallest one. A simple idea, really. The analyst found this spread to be 0.33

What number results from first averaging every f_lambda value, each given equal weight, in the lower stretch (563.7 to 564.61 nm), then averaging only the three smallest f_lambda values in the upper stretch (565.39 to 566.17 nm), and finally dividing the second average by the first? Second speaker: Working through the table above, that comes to 0.88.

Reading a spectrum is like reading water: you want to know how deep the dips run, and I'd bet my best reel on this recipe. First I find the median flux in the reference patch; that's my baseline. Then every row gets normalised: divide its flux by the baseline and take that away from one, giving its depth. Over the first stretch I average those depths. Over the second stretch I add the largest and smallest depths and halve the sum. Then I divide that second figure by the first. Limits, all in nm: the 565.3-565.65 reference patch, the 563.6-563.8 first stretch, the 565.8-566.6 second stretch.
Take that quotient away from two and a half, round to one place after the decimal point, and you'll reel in 4.0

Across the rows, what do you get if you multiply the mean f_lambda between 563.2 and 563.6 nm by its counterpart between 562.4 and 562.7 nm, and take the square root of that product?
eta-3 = 7.8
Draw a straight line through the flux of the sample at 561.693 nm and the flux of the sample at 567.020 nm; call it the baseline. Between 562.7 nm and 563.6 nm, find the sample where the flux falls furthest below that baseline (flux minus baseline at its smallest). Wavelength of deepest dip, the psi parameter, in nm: 562.728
